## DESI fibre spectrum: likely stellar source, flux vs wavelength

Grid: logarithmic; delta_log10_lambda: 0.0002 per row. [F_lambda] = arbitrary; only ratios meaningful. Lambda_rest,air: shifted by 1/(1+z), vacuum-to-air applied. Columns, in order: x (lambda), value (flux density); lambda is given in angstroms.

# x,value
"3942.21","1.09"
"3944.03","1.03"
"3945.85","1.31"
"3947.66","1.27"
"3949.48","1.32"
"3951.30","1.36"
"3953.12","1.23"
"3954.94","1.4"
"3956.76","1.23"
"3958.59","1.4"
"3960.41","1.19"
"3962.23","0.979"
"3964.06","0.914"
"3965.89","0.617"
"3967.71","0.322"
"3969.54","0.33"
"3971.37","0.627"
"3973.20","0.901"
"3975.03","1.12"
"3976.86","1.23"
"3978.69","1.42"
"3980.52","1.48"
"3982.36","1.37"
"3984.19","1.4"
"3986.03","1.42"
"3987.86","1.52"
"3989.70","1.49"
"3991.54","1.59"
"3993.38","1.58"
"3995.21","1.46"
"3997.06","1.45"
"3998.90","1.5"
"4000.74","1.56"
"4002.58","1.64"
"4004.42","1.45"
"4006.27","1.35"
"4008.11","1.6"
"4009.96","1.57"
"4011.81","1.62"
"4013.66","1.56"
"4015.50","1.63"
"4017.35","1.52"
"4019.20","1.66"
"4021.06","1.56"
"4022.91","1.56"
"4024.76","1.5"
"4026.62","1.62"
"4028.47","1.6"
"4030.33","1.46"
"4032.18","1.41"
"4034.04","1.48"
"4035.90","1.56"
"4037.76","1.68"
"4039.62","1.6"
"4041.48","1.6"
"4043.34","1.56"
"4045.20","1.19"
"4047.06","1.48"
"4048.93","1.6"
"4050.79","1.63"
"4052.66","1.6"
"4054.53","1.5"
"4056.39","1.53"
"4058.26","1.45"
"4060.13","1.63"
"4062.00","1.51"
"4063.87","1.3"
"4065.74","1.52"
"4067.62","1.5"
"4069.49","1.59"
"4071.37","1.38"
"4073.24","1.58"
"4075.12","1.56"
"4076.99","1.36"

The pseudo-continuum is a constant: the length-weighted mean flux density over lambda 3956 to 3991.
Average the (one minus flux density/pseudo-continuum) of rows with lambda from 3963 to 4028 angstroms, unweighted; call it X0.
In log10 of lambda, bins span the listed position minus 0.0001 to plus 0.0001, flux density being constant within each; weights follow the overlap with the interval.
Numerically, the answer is -0.215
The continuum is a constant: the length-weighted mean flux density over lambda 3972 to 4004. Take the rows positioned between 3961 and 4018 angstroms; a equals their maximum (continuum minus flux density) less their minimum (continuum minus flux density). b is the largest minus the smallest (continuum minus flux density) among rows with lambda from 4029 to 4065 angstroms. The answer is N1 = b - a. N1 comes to -0.8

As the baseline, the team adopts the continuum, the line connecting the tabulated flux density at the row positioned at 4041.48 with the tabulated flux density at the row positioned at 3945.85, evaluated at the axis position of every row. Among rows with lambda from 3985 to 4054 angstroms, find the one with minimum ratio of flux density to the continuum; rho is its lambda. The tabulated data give 4045.20 angstroms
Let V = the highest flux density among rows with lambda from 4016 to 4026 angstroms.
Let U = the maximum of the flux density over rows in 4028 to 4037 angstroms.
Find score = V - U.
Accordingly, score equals 0.06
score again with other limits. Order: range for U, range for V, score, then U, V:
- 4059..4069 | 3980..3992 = -0.04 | 1.63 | 1.59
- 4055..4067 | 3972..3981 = -0.15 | 1.63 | 1.48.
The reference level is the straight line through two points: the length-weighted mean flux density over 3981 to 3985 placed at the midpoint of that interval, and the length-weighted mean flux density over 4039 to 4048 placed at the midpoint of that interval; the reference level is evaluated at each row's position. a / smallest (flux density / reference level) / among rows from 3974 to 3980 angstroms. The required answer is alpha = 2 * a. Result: 1.6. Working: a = 0.81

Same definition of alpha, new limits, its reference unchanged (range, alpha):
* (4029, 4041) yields 1.9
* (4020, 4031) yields 2.0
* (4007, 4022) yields 2.1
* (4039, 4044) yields 2.1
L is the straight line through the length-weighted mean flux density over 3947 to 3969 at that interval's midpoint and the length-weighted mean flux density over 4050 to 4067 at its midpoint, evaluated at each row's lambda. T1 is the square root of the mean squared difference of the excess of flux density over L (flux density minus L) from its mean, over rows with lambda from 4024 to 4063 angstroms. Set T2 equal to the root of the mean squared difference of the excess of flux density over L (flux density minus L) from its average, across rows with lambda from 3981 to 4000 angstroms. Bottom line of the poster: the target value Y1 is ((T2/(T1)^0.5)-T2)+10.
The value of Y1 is 10.1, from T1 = 0.114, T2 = 0.06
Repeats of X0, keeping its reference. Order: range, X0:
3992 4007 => -0.353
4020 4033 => -0.381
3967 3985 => 0.080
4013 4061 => -0.394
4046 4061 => -0.401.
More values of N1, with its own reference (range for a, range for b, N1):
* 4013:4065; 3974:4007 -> 0.0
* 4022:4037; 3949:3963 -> 0.2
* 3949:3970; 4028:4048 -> -0.6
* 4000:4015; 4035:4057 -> 0.2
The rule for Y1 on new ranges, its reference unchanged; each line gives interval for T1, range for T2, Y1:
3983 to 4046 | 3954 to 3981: 10.7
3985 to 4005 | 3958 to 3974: 11.0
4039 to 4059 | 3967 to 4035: 10.5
